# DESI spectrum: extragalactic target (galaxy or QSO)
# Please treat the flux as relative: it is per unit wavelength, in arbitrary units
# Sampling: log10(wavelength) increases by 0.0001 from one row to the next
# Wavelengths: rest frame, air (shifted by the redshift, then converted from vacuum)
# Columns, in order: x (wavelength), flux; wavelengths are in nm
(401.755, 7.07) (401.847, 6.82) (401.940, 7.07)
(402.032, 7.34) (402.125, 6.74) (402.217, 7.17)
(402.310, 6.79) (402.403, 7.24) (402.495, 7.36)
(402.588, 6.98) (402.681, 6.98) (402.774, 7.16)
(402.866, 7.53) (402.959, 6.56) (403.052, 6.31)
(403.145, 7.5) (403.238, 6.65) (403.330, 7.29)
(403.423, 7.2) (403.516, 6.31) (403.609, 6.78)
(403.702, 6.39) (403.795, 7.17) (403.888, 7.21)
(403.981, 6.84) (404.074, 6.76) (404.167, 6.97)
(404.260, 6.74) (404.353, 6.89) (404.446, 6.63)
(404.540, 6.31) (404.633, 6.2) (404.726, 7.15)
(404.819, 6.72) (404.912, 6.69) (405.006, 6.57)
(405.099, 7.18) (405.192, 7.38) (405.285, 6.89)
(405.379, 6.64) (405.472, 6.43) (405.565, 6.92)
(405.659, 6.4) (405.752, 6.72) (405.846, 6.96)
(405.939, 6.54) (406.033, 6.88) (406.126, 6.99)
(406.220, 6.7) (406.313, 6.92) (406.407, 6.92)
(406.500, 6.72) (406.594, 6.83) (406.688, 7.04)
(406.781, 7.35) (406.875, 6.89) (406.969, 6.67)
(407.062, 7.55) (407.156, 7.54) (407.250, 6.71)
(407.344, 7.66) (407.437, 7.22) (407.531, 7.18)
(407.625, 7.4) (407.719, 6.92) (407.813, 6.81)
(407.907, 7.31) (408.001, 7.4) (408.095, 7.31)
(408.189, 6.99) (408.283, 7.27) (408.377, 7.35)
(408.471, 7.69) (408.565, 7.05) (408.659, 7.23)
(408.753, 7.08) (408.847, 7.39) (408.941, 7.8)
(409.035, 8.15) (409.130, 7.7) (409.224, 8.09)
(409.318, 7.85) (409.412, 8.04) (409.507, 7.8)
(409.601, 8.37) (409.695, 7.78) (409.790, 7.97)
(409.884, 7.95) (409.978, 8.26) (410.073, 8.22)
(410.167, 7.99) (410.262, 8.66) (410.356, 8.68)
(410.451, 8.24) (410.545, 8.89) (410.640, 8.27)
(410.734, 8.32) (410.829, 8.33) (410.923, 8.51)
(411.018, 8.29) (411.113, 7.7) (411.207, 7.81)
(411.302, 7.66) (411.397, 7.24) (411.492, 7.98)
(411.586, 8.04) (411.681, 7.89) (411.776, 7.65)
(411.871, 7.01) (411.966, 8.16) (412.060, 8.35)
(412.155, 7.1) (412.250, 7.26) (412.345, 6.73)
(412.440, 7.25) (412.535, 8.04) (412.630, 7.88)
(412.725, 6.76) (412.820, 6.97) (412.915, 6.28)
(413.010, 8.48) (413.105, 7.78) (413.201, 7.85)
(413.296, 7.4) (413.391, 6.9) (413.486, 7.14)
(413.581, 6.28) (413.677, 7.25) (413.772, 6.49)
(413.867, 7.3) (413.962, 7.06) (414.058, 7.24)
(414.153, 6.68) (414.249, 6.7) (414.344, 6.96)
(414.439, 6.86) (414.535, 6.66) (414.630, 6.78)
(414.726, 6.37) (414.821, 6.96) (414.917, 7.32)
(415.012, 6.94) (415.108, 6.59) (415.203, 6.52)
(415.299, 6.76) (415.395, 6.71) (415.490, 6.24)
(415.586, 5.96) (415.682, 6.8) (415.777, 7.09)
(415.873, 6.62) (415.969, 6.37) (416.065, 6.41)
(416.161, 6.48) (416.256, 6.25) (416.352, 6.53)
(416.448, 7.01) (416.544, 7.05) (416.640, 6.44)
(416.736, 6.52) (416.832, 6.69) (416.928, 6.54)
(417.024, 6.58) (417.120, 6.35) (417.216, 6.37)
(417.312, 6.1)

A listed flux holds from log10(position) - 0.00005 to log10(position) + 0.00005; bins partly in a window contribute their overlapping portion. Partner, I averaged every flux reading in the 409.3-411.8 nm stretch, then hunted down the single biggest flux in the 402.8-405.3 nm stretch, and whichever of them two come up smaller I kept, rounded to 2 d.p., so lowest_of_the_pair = 7.53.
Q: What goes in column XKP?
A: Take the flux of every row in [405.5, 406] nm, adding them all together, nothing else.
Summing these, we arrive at 34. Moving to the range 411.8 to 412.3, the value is 38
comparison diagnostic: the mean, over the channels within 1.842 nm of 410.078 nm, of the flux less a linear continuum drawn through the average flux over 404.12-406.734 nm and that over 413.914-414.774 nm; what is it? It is 1.1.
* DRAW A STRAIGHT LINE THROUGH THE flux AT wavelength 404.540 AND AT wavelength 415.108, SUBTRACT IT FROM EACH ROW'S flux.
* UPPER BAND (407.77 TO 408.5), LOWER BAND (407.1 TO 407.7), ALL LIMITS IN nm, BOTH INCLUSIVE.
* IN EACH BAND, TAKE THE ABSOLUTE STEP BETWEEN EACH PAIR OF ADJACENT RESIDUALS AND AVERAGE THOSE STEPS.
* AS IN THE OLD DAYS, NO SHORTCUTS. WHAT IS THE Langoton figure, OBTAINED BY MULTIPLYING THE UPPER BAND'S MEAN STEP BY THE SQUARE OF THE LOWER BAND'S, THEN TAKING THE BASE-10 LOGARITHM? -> -1.22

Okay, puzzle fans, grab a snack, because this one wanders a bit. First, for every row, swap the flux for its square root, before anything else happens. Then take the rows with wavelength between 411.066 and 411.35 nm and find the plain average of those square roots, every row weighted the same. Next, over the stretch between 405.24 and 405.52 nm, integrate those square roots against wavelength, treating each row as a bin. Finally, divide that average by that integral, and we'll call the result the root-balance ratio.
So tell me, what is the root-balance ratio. 3.85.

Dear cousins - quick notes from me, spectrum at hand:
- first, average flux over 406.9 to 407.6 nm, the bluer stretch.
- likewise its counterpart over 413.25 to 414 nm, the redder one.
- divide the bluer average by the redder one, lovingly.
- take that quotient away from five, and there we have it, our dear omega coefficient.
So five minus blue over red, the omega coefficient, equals 3.97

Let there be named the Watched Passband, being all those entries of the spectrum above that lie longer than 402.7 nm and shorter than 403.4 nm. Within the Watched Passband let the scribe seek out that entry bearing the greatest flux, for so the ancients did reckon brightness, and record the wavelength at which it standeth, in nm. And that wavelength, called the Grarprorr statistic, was 402.866 nm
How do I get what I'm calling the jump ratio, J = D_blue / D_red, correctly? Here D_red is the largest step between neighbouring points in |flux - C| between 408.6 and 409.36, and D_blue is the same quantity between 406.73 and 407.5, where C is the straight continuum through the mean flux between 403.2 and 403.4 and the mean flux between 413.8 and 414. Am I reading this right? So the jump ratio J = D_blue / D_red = 1.0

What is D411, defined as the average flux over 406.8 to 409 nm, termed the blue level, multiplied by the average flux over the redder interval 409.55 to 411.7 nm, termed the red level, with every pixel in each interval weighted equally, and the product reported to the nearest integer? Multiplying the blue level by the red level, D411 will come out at 59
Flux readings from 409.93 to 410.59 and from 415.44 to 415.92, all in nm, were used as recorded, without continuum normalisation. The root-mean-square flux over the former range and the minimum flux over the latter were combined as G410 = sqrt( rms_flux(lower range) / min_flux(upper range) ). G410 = 1.19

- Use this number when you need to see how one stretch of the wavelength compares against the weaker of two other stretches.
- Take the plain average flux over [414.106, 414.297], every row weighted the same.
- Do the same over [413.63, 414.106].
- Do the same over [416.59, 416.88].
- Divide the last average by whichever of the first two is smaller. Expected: 0.98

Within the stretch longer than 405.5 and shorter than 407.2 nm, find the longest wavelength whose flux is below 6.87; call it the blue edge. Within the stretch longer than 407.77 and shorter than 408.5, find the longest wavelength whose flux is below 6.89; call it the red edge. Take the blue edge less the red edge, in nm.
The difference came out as -0.84 nm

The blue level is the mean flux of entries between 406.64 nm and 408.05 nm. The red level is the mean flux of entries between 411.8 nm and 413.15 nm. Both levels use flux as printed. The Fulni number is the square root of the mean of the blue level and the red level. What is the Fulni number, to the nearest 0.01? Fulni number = 2.70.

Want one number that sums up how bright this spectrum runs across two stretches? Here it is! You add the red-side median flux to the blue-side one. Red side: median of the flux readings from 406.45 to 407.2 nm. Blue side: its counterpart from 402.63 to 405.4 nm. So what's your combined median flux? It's 13.8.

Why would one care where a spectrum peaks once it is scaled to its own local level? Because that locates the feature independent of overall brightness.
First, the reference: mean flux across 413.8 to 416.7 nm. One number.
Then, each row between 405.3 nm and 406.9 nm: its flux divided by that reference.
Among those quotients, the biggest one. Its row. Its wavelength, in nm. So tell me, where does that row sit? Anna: 406.781 nm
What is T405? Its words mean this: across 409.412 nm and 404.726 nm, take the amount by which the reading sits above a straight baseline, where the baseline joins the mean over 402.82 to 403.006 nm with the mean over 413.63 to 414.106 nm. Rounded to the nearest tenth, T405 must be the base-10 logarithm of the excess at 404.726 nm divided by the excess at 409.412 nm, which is -1.0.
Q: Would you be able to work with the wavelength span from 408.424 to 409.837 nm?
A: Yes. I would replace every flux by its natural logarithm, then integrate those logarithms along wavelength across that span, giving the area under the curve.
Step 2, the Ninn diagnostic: 2.89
